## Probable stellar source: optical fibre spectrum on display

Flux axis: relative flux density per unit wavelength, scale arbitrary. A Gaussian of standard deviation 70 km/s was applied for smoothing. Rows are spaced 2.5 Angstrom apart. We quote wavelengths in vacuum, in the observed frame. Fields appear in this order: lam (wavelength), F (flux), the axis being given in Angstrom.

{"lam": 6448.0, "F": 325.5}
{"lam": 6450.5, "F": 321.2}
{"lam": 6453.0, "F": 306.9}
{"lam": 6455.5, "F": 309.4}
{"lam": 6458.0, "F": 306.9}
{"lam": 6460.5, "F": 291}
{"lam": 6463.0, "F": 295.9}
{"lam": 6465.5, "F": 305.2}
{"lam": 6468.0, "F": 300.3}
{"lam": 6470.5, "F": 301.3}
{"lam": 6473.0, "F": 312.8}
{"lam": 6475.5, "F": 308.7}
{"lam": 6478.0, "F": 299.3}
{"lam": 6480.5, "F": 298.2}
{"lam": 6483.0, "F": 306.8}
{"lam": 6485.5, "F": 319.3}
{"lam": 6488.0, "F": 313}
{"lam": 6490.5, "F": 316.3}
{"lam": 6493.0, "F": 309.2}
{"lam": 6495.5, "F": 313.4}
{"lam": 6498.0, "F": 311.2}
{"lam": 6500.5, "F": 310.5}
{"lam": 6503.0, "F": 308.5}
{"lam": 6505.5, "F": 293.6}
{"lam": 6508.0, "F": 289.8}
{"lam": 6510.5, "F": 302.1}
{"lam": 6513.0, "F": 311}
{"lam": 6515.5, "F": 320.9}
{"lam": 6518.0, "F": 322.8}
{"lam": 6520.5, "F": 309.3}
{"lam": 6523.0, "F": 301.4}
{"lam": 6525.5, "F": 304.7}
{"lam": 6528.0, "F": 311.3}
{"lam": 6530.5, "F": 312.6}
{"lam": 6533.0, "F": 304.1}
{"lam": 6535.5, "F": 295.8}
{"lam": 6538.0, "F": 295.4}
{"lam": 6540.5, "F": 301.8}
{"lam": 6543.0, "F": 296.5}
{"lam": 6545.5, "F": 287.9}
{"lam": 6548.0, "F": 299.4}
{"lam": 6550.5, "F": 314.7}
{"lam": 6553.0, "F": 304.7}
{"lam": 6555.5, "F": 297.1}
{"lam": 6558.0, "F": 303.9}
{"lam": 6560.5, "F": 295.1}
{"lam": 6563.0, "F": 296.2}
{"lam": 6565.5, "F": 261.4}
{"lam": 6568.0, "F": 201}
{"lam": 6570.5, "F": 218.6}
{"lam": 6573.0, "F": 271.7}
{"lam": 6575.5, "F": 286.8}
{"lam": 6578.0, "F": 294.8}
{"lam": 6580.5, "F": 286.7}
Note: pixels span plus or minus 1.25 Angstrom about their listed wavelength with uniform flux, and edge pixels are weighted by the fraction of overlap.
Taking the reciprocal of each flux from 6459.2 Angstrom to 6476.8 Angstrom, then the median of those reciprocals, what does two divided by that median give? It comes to 603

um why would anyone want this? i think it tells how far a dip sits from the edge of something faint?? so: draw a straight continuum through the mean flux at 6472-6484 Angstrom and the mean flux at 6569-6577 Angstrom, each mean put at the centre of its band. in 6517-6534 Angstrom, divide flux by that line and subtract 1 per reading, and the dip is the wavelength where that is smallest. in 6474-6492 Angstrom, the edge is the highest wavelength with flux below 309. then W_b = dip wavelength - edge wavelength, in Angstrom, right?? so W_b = 40.0 Angstrom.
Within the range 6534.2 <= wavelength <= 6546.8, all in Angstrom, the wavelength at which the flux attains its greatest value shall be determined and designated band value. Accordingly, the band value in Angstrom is 6540.5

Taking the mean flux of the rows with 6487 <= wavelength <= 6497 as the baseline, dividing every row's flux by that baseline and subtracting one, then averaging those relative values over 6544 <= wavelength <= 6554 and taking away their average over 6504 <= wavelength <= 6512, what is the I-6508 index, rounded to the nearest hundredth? 0.02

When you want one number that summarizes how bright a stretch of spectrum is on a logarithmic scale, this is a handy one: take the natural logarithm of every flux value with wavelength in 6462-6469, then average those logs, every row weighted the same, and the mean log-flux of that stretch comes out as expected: 5.71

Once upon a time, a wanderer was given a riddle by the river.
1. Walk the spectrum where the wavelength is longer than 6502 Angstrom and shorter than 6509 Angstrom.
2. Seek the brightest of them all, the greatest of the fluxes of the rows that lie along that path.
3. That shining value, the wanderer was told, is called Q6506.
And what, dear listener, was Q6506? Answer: 308.5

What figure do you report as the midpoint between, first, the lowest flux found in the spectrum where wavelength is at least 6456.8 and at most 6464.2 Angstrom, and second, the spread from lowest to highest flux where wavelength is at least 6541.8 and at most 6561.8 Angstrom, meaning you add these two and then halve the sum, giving 159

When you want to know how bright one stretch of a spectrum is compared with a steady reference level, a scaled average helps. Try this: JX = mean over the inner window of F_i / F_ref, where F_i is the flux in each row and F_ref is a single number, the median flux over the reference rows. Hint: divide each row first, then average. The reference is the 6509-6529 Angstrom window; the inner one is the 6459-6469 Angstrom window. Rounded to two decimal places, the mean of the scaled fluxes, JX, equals 0.96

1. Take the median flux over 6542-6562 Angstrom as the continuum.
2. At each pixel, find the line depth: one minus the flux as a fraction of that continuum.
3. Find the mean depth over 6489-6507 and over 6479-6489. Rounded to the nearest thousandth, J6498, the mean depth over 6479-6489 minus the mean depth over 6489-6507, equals -0.001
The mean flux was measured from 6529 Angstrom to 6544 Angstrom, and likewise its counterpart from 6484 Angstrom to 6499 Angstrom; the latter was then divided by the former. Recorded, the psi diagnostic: 1.04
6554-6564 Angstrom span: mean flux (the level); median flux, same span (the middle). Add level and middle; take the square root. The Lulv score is 24.4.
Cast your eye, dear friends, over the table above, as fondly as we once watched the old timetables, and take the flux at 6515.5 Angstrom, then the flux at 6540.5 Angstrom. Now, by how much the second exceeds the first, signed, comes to -19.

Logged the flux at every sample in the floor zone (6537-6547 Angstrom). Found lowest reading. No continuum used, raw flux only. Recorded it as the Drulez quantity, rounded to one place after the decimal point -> 287.9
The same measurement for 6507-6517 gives 289.8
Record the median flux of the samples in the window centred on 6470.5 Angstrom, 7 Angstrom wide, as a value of 301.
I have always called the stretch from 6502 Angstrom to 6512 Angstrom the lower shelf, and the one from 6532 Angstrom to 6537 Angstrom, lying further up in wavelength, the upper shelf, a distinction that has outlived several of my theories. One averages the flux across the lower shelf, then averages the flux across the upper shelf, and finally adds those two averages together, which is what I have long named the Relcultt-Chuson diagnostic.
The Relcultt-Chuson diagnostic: 598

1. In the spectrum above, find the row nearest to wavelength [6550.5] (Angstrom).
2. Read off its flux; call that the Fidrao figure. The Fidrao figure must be 314.7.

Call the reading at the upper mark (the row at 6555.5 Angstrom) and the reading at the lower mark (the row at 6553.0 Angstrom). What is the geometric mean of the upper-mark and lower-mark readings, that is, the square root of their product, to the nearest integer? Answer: 301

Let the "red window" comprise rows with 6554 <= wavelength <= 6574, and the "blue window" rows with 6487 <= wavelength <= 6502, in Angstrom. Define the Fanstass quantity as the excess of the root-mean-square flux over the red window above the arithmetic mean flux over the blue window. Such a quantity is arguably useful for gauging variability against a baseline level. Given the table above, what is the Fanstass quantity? -42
